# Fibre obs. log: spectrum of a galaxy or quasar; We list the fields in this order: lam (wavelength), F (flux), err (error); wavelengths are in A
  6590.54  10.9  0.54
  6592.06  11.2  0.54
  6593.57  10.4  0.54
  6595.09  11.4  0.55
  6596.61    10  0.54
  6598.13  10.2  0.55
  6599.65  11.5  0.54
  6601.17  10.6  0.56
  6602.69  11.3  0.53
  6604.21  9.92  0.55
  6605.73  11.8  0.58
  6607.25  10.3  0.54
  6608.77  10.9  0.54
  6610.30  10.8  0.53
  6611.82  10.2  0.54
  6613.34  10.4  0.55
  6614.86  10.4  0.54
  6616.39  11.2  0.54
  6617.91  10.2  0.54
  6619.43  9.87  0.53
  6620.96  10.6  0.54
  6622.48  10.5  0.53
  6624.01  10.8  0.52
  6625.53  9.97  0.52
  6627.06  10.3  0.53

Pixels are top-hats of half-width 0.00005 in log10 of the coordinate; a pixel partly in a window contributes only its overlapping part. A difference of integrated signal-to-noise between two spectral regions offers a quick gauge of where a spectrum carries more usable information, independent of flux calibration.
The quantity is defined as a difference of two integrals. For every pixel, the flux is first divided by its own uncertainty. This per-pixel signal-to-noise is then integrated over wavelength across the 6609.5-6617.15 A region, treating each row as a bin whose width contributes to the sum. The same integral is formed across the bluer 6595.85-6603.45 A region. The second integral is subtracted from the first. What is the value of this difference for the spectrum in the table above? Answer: 0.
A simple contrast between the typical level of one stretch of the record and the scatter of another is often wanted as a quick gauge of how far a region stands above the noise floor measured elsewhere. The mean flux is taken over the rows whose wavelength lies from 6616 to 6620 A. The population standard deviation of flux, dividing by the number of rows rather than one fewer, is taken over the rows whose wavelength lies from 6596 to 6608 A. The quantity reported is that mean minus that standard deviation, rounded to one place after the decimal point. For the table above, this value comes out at 9.7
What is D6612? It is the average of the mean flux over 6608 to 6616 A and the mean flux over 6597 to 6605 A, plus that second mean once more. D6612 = 21.3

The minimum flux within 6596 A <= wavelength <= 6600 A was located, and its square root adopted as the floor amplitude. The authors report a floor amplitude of 3.162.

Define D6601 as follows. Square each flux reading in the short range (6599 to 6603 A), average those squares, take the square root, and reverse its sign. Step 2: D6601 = -11.1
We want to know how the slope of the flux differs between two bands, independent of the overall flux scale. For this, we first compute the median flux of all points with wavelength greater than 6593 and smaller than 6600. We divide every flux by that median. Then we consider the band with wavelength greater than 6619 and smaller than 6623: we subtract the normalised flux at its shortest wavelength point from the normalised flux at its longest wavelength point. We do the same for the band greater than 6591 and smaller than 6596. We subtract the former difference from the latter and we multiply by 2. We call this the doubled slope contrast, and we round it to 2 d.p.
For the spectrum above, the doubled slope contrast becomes -0.08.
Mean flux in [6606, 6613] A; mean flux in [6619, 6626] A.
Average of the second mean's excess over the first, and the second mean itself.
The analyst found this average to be 5.07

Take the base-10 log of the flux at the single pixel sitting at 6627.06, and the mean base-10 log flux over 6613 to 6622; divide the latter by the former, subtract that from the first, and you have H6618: 0.007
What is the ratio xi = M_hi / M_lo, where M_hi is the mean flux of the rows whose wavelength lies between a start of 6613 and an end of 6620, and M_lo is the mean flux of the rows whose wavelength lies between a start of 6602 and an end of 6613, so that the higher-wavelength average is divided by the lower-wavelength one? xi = 0.97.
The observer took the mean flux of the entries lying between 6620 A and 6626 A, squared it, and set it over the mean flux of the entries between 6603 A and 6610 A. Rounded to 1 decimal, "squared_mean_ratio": 10.2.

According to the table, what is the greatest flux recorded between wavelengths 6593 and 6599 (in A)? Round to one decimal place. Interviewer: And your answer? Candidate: 11.4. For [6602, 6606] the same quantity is 11.8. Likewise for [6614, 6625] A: 11.2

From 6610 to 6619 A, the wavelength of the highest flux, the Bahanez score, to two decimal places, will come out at 6616.39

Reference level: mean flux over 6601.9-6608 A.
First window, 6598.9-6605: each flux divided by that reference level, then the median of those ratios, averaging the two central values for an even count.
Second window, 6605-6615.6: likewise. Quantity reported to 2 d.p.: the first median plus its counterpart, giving 1.97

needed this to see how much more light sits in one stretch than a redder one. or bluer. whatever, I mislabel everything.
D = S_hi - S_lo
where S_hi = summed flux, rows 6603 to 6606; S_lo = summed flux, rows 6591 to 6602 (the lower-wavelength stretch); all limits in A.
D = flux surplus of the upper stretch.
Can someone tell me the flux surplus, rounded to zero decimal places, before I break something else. -54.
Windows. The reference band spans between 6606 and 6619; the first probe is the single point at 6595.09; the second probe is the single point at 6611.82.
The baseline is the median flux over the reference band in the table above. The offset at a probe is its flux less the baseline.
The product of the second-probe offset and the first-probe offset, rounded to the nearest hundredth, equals -0.20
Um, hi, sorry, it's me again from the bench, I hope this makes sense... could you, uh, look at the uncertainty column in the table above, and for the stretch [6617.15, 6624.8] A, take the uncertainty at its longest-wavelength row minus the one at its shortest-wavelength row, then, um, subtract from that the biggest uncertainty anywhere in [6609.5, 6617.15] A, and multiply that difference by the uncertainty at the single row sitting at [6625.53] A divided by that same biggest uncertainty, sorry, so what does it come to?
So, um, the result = -0.539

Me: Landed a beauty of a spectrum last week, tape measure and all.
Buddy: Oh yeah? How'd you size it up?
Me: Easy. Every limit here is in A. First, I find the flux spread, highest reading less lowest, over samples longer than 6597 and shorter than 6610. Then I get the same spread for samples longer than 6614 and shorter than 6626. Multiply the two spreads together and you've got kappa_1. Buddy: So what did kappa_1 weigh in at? 2.5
